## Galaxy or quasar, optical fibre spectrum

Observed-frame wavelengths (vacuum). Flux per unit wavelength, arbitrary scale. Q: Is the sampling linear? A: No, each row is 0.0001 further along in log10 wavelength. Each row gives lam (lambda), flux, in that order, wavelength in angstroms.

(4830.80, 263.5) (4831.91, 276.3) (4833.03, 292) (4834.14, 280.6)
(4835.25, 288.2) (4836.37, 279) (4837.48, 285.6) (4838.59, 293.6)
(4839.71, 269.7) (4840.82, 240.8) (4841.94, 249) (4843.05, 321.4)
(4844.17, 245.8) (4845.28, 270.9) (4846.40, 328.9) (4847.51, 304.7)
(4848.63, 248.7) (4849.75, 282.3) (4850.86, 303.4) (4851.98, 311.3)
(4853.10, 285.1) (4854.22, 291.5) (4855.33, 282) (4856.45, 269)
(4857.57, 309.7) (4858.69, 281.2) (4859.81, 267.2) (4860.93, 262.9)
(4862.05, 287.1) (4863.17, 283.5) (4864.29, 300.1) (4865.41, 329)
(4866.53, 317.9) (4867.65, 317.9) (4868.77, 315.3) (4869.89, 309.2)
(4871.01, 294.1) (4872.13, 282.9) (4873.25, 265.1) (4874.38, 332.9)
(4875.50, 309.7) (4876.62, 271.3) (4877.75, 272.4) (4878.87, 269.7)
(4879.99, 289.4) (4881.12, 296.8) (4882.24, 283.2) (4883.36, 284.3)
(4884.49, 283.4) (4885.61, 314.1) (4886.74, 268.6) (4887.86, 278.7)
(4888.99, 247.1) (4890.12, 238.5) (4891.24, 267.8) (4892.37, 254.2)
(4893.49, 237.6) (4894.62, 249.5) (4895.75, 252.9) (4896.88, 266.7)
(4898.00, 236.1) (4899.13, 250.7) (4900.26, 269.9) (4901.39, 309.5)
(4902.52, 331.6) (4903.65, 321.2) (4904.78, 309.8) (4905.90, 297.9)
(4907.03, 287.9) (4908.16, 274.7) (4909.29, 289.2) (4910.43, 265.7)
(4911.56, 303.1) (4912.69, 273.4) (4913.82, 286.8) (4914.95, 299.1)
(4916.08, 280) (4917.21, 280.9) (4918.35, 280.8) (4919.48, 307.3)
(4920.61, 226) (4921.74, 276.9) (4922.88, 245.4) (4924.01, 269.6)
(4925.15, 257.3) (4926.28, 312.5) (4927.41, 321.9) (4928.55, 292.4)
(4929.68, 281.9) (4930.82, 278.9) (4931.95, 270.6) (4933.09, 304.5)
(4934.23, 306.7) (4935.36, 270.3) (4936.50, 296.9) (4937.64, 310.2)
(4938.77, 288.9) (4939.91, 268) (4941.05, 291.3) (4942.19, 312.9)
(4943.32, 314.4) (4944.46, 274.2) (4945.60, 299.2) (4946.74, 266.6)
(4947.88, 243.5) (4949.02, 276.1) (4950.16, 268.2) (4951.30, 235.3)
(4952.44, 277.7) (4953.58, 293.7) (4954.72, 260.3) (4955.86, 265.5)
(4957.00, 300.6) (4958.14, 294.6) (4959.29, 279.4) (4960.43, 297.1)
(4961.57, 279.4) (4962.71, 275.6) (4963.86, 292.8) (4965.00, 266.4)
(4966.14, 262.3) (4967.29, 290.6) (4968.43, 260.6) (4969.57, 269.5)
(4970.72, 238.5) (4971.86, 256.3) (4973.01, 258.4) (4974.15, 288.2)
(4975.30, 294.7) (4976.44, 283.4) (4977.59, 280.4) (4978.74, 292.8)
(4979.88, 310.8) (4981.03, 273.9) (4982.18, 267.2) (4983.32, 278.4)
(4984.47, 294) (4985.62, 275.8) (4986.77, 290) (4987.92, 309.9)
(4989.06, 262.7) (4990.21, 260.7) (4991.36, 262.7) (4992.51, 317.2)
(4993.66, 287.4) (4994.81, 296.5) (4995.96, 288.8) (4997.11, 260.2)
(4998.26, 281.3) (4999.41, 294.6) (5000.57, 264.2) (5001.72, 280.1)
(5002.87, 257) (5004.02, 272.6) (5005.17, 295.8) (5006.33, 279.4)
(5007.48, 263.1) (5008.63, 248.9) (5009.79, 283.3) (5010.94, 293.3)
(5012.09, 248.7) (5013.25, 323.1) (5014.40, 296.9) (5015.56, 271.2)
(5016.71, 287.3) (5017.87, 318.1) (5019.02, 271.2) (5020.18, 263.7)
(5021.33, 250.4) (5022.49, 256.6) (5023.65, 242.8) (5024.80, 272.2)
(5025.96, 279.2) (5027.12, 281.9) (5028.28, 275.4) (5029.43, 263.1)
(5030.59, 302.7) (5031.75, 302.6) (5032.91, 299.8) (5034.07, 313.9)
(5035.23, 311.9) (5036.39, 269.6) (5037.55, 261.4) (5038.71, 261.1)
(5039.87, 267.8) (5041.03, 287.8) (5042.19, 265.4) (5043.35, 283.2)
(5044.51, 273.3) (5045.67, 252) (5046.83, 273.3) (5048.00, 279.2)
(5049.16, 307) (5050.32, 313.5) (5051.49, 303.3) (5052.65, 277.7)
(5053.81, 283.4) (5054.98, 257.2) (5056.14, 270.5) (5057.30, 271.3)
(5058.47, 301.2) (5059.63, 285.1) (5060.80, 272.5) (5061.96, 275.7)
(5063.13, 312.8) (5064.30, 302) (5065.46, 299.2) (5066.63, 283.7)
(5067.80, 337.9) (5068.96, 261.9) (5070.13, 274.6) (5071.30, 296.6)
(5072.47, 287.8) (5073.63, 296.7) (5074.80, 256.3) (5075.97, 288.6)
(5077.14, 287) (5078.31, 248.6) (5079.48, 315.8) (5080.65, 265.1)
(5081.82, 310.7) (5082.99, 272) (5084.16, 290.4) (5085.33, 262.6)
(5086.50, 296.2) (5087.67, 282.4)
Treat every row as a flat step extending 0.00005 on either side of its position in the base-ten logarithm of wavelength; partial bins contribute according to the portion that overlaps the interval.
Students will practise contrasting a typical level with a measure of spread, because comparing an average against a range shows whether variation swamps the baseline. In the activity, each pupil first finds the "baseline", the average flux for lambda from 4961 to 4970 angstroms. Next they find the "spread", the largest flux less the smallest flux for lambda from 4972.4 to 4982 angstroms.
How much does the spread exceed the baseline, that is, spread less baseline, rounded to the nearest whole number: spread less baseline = -222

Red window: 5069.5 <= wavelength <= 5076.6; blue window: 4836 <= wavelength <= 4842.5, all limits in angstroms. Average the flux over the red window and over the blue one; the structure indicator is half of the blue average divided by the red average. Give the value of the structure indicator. 0.476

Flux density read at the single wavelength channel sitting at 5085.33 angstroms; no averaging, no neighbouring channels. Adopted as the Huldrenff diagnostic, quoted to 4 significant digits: 262.6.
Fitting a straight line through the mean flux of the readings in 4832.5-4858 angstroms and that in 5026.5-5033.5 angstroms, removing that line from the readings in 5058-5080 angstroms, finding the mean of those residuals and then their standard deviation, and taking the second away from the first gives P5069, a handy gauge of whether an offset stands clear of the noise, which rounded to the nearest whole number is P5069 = -21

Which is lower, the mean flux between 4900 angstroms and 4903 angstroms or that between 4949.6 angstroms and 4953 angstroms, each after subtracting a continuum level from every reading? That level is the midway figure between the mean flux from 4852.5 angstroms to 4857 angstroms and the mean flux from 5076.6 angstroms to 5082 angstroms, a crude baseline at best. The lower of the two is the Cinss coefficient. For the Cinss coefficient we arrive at -23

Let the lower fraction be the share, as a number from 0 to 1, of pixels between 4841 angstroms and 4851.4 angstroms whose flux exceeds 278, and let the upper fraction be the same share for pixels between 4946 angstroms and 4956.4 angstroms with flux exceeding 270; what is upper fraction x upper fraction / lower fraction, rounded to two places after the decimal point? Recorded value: 0.20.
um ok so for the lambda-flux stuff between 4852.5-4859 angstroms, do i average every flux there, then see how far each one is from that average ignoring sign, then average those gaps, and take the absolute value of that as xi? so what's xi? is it 9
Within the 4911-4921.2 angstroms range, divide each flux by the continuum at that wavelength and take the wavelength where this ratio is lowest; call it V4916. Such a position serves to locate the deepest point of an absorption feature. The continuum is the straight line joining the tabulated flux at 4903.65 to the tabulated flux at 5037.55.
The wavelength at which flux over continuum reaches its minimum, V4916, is 4920.61 angstroms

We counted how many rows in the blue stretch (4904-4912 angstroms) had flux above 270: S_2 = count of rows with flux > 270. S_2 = 6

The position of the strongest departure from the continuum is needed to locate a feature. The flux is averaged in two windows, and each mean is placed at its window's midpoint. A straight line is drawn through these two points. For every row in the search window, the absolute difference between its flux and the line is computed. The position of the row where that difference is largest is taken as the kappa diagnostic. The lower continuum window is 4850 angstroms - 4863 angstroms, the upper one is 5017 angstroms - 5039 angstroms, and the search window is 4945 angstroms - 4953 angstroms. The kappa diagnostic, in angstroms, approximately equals 4951.30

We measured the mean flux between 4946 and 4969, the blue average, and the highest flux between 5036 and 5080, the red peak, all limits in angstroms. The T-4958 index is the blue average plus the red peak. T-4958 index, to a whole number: 612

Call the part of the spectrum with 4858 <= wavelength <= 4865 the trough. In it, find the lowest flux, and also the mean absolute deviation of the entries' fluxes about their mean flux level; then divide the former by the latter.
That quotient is 26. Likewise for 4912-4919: 43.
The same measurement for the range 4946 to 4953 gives 16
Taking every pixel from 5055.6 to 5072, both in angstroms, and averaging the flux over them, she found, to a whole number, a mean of 289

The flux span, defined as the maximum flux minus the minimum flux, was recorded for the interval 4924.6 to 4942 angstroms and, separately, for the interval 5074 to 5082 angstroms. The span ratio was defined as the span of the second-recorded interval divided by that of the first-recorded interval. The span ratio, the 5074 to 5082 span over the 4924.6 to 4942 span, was 1.04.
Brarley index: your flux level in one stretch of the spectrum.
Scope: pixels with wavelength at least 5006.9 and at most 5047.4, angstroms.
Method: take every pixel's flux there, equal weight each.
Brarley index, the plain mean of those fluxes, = 278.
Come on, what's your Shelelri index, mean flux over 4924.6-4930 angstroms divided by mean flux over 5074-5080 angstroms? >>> 1.05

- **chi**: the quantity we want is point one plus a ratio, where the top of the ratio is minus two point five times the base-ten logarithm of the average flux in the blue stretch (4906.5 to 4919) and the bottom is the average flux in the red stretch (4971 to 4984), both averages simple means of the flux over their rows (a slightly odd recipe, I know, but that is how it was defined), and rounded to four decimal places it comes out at 0.0781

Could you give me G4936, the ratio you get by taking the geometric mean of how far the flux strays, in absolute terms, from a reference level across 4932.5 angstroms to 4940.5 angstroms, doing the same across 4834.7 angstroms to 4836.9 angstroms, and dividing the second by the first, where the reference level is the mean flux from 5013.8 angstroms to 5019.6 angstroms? 0.4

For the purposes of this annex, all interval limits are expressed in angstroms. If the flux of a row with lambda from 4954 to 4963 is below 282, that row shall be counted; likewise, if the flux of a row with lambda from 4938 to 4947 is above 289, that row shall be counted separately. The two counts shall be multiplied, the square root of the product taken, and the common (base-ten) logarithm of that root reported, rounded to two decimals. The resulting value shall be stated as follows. 0.65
